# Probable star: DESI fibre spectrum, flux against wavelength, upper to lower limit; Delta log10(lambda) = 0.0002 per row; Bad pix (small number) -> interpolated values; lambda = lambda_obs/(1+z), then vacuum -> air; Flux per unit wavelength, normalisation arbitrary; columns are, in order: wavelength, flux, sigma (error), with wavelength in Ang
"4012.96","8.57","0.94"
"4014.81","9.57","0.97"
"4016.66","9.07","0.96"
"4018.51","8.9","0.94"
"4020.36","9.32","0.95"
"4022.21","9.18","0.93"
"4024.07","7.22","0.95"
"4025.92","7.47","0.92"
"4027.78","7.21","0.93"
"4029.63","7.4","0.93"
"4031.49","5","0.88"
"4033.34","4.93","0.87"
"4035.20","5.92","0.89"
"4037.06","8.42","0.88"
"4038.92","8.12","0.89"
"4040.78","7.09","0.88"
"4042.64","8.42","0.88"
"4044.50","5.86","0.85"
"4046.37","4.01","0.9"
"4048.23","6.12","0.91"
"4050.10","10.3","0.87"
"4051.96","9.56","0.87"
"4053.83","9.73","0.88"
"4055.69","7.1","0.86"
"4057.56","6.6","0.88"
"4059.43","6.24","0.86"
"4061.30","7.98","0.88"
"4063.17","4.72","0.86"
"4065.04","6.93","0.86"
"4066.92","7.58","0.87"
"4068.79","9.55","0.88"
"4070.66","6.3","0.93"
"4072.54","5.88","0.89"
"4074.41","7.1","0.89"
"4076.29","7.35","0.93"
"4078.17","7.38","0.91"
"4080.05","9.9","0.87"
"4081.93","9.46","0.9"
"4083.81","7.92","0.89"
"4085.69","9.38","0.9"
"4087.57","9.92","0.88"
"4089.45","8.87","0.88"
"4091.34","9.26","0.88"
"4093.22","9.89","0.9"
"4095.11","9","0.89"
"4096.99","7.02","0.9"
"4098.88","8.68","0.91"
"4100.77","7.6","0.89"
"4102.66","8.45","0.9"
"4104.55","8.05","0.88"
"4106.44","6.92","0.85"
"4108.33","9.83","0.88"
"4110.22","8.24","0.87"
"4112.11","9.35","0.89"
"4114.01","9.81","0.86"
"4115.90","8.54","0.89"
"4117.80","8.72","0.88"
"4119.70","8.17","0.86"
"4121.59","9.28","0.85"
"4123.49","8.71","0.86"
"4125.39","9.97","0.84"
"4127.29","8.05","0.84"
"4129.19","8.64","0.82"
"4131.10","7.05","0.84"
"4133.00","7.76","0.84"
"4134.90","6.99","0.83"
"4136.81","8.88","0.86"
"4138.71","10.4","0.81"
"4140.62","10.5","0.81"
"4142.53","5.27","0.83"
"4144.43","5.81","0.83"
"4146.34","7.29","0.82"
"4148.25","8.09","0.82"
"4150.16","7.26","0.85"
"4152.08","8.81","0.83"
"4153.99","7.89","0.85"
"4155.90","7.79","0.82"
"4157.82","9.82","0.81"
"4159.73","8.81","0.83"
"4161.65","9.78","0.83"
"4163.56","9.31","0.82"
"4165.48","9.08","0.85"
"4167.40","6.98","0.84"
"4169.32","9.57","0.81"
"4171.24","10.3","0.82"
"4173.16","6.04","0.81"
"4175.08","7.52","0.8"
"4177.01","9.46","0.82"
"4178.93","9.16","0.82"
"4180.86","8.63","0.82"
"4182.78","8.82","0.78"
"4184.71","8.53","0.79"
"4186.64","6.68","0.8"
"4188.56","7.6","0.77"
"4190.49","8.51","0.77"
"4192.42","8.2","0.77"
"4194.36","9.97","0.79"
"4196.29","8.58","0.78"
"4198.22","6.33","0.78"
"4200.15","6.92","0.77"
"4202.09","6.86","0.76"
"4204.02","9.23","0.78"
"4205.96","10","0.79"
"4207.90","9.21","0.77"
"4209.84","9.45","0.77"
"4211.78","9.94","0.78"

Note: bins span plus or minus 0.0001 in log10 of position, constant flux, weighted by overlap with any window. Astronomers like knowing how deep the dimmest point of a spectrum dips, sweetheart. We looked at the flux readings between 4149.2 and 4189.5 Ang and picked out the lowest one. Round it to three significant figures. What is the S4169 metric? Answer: 6.04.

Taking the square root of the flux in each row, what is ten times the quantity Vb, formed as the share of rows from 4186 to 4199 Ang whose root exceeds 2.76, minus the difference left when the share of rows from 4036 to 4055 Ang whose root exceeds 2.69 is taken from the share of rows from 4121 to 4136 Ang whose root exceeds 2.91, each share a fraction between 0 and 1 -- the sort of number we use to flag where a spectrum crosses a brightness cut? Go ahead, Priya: 6.7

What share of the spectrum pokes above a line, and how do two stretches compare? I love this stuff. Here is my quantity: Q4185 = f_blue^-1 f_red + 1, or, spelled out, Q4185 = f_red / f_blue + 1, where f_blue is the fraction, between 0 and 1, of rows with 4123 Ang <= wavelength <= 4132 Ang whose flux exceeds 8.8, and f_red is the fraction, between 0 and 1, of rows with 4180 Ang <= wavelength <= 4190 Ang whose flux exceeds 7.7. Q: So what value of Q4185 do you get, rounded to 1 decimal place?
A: 4.0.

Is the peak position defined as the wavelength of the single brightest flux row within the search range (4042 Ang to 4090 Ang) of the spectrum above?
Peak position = 4050.10 Ang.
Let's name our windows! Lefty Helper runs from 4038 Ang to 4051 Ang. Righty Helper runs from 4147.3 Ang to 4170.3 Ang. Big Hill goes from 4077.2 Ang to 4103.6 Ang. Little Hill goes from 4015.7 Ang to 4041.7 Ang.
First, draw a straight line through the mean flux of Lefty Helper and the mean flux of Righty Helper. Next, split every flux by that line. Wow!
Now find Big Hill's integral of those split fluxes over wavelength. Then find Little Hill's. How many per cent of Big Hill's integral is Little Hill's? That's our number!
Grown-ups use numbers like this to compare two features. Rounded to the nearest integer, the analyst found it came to 94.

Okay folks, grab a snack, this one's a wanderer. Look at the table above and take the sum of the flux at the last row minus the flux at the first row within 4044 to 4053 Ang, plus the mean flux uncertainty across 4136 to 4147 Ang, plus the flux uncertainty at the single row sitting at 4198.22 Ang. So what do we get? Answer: 5.3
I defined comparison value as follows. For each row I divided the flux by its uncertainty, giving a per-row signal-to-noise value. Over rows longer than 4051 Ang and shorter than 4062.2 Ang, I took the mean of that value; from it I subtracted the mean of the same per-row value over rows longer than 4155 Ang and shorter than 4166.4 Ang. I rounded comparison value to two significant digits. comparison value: -2.0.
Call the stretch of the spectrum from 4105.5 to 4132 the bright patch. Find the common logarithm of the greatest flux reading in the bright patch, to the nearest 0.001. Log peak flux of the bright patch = 0.999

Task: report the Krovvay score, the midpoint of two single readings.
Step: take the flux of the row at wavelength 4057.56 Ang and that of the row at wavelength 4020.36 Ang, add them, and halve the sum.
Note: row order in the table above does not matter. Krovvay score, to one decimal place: 8.0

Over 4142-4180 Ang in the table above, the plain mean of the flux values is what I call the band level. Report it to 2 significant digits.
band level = 8.2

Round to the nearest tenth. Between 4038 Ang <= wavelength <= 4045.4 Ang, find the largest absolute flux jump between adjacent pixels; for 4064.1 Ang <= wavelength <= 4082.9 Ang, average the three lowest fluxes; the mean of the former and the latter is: 4.5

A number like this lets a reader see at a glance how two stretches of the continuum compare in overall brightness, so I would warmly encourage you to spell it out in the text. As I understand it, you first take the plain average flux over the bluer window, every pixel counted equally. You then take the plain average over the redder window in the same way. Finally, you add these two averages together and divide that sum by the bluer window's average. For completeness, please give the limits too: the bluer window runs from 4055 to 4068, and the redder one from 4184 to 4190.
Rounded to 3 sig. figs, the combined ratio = 2.13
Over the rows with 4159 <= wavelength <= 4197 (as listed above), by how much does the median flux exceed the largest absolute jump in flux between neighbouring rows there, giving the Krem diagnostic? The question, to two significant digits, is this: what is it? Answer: 4.5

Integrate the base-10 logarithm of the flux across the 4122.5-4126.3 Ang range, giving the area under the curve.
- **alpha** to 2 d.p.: 3.68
